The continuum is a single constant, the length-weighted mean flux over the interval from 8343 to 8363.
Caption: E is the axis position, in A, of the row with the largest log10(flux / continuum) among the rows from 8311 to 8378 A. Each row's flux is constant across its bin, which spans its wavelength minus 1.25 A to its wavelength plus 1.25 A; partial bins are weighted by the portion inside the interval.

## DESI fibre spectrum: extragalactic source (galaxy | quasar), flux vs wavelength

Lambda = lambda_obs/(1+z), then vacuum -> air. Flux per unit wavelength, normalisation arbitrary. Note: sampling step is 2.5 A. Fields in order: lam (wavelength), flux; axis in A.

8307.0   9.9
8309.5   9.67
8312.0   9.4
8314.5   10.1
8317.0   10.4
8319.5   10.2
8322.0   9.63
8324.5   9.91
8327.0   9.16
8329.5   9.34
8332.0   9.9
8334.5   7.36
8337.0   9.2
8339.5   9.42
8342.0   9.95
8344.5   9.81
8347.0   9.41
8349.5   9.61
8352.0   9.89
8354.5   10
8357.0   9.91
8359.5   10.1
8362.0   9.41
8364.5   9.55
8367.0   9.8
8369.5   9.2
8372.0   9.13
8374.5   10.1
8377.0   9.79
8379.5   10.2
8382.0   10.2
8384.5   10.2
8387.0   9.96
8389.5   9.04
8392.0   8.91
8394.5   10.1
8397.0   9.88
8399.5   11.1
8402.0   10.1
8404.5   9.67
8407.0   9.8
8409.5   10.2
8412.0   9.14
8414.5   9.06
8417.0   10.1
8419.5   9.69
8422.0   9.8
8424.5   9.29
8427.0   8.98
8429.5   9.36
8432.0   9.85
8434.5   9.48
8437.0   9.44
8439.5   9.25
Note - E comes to 8317.0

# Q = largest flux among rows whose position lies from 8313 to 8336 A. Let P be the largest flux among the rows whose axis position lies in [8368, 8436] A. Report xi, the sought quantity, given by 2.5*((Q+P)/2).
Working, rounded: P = 11.1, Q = 10.4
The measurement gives 26.9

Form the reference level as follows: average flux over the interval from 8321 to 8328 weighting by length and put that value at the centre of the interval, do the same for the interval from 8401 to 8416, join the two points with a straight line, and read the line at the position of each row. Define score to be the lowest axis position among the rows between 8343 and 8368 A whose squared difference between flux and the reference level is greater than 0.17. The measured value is 8359.5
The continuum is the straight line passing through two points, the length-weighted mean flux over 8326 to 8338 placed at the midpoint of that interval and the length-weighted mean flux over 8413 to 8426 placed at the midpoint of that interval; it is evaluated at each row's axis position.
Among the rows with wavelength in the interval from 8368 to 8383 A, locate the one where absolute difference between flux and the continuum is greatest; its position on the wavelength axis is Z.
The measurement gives 8379.5 A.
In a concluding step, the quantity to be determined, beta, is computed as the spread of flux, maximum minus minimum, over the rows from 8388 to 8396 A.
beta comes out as 1.2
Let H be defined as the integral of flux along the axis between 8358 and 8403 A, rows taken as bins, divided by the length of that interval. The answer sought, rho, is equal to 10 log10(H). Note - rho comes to 9.92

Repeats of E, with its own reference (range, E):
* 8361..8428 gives 8399.5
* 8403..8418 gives 8409.5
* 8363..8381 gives 8379.5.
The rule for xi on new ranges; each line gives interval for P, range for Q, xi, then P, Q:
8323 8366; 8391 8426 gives 26.5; 10.1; 11.1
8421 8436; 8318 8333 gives 25.1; 9.85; 10.2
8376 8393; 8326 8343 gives 25.2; 10.2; 9.95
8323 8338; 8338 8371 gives 25.0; 9.91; 10.1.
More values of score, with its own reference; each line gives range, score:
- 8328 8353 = 8334.5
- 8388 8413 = 8389.5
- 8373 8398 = 8374.5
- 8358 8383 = 8359.5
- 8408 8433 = 8409.5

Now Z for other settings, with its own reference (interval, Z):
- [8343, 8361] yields 8359.5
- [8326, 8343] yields 8334.5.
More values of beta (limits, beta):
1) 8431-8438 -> 0.4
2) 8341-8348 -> 0.5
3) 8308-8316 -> 0.7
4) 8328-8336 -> 2.5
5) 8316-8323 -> 0.8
